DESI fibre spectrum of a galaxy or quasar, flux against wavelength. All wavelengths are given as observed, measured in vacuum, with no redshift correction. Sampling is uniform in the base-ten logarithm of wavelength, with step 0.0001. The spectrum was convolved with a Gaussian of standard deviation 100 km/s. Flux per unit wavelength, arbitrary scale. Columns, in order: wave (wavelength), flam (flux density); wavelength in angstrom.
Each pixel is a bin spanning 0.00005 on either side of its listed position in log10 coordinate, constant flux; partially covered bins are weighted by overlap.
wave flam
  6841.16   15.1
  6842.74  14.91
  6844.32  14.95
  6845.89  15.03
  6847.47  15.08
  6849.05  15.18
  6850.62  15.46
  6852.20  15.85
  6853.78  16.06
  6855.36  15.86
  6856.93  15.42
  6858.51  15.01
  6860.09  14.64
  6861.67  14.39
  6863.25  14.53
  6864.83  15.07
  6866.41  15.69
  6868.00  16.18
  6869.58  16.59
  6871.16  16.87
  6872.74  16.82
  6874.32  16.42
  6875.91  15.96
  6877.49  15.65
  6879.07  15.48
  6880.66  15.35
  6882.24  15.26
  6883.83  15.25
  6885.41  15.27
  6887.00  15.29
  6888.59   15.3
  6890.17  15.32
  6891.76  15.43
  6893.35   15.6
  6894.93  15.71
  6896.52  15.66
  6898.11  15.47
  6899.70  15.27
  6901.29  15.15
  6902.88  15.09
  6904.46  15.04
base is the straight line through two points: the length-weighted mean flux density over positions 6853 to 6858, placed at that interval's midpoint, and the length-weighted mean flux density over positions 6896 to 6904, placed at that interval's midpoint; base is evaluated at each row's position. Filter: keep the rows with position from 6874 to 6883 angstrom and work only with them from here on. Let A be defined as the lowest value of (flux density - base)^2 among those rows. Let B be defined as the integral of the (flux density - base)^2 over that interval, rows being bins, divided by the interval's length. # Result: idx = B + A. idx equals 0.14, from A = 0.0017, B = 0.13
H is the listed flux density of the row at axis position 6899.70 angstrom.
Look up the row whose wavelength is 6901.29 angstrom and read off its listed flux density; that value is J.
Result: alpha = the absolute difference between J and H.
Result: 0.12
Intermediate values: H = 15.27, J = 15.15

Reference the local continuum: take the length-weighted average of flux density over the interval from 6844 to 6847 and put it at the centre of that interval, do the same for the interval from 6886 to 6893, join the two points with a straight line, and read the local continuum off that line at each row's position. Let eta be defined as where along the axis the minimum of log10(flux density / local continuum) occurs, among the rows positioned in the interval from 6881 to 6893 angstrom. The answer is 6883.83 angstrom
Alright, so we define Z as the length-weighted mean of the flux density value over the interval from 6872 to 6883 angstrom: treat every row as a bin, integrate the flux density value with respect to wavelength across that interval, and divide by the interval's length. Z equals 15.8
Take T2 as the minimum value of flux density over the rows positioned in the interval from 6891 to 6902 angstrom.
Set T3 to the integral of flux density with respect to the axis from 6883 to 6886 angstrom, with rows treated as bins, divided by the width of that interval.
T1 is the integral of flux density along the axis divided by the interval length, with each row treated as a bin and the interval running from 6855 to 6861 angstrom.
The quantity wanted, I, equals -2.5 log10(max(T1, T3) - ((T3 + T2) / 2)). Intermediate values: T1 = 15.2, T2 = 15.15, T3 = 15.3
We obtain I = 3.1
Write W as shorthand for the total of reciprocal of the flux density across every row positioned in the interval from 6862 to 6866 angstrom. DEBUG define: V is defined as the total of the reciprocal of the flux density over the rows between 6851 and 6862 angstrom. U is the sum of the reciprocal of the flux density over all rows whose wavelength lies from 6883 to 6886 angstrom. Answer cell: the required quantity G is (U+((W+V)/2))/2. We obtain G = 0.214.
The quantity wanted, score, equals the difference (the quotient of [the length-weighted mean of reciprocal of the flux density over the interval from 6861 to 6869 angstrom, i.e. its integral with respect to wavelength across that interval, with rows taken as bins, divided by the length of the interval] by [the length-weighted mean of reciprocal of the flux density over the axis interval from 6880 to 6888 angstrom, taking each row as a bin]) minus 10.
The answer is -8.994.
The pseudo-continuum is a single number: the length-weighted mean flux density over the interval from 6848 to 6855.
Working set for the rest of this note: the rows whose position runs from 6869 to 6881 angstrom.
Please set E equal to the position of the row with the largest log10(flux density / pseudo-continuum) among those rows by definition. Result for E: 6871.16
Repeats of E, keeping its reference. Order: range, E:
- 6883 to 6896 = 6894.93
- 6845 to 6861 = 6853.78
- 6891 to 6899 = 6894.93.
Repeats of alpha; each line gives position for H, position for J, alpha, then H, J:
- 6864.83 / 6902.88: 0.02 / 15.07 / 15.09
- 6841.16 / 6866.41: 0.59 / 15.1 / 15.69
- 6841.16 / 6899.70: 0.17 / 15.1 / 15.27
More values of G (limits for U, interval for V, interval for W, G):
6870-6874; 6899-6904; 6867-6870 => 0.139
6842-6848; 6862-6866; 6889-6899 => 0.264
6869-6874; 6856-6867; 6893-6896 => 0.238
